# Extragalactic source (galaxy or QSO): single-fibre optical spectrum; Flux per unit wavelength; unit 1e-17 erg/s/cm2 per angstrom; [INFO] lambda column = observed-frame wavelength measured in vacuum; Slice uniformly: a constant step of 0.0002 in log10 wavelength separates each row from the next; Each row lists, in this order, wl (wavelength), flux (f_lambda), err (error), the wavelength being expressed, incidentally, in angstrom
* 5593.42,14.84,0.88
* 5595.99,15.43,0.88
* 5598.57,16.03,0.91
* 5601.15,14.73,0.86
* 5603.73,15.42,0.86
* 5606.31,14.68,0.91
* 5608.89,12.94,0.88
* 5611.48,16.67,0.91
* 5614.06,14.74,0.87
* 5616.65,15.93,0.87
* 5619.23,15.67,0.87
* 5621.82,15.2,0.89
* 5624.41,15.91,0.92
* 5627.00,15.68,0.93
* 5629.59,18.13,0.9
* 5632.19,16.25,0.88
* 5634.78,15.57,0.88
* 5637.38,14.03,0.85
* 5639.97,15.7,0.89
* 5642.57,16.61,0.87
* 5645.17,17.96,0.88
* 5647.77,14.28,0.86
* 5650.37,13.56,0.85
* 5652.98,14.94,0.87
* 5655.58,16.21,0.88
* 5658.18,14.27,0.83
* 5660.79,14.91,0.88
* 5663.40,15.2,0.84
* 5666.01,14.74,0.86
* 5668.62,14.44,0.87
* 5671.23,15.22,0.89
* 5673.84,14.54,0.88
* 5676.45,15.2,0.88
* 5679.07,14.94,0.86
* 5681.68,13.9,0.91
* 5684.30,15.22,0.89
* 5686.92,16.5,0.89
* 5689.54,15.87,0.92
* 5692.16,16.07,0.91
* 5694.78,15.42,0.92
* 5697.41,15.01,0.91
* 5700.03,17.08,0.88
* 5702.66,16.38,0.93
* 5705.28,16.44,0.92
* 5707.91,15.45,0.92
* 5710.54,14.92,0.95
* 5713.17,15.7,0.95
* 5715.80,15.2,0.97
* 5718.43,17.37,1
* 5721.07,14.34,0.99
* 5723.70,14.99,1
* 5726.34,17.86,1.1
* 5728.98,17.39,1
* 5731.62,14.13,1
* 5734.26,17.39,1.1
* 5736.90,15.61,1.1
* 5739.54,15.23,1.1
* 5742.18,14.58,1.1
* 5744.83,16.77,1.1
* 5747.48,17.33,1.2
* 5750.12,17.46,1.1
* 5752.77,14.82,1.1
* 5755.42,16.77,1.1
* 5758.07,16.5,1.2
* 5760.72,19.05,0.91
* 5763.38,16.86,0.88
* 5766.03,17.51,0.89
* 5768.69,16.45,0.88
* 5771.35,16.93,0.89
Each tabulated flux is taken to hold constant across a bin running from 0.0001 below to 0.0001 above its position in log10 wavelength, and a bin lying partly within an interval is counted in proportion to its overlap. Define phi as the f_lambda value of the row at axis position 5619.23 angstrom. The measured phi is 15.67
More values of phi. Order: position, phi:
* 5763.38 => 16.86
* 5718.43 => 17.37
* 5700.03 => 17.08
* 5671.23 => 15.22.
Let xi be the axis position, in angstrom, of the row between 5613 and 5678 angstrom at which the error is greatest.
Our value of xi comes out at 5627.00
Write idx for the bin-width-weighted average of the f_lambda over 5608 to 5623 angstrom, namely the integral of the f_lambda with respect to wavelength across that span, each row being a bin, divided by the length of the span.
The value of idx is 15.3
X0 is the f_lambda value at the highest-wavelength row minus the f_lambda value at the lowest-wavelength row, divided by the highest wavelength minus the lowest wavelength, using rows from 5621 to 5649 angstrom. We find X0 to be -0.035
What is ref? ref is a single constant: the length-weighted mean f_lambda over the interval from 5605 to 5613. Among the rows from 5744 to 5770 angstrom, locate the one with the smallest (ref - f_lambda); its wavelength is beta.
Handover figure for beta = 5760.72 angstrom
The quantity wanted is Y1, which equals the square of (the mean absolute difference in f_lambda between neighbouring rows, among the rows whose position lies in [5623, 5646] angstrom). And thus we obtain 1.8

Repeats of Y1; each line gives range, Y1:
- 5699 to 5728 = 1.5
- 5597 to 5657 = 1.9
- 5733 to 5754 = 1.4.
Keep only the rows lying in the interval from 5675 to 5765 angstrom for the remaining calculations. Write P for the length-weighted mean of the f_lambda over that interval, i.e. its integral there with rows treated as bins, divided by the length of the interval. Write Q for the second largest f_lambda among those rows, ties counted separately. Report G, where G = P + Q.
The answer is 33.9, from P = 16.0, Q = 17.86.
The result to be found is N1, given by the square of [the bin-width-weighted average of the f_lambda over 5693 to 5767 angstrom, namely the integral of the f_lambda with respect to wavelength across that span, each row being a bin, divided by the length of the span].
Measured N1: 262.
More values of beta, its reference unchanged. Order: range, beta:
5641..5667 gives 5645.17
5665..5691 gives 5686.92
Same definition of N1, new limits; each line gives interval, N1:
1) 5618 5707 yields 240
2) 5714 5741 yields 254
